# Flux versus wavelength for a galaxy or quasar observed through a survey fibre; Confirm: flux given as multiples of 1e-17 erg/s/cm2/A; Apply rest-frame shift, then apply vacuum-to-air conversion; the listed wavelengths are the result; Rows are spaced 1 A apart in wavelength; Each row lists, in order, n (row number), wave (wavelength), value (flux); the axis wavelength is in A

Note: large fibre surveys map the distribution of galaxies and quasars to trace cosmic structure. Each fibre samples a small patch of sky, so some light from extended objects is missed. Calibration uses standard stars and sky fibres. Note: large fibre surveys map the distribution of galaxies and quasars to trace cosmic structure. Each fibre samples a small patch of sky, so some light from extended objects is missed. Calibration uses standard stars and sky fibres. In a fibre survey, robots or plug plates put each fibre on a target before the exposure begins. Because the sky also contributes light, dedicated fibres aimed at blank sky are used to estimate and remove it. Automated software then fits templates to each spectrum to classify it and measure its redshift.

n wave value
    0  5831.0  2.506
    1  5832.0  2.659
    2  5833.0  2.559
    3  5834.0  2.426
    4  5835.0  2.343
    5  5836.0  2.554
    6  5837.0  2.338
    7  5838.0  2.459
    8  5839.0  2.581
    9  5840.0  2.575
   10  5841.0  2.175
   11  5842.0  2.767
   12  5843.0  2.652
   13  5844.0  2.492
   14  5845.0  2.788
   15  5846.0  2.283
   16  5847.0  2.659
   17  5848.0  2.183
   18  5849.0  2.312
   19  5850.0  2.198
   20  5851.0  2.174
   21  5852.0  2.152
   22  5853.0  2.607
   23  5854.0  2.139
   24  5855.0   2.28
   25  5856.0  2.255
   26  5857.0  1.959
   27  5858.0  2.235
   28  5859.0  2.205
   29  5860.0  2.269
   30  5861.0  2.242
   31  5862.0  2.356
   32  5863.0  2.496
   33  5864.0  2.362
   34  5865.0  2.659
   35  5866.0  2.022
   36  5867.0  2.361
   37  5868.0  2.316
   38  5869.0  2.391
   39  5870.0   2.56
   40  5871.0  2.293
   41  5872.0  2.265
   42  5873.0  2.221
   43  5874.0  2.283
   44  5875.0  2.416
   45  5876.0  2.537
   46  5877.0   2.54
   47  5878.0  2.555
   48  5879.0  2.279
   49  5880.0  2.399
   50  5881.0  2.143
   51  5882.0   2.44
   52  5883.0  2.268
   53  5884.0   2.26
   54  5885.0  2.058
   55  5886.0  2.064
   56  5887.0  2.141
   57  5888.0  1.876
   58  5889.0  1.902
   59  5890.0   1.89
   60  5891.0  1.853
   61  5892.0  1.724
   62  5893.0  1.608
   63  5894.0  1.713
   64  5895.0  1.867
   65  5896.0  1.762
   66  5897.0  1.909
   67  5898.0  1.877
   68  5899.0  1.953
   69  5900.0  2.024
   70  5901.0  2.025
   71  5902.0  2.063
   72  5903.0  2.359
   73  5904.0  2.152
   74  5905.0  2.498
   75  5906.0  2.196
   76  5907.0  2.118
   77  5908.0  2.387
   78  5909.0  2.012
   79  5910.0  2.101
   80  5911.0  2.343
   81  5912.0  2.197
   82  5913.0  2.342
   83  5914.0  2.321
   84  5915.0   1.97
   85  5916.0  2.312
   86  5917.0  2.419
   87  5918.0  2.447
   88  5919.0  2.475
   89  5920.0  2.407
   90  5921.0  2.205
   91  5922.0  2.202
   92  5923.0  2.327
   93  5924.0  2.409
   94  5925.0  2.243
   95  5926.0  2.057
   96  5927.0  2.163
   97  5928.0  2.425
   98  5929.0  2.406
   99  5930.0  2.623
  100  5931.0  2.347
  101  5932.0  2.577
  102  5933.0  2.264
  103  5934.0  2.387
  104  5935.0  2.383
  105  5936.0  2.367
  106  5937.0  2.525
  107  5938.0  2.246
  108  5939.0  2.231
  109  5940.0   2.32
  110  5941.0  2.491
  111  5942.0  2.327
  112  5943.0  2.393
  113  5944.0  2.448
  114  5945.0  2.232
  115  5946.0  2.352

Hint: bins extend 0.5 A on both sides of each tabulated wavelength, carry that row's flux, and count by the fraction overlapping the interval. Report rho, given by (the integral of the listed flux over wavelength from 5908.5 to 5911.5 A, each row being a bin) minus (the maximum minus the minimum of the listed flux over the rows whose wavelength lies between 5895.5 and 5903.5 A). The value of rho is 5.9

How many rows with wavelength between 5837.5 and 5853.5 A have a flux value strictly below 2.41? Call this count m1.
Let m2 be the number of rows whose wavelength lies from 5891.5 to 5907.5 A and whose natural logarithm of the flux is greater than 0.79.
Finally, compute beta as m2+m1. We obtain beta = 9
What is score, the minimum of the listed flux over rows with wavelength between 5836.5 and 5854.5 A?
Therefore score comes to 2.139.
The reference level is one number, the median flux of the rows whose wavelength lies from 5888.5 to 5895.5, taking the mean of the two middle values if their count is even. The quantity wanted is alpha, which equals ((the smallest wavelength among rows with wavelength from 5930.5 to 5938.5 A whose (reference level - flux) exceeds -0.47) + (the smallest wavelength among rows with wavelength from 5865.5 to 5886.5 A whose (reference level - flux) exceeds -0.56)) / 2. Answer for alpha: 5899.5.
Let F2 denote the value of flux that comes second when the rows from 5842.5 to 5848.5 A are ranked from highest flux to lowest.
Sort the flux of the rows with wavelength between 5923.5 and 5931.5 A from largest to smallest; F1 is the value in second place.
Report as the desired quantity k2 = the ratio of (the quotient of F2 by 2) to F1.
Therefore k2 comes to 0.548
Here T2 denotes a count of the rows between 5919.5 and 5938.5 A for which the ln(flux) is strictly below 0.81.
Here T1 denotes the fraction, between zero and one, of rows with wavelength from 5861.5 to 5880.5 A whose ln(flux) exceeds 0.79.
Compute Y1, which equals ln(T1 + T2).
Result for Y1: 1.94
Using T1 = 0.95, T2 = 6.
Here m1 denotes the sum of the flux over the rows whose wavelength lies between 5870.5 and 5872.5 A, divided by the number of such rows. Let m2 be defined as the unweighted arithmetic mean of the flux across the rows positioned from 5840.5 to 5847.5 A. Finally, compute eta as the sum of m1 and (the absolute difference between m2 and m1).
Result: 2.55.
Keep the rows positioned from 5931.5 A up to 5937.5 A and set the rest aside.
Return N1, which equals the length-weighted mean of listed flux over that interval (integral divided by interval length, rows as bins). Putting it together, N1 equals 2.4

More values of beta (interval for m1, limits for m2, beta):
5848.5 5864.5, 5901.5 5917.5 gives 22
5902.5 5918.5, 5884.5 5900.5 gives 13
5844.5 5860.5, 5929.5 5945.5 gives 29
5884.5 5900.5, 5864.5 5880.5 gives 31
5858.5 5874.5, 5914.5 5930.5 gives 25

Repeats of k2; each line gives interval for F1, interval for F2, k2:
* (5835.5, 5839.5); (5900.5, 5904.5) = 0.421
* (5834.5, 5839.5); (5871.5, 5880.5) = 0.497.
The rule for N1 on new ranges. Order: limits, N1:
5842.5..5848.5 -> 2.5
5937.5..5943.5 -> 2.3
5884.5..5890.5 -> 2.0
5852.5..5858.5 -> 2.2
